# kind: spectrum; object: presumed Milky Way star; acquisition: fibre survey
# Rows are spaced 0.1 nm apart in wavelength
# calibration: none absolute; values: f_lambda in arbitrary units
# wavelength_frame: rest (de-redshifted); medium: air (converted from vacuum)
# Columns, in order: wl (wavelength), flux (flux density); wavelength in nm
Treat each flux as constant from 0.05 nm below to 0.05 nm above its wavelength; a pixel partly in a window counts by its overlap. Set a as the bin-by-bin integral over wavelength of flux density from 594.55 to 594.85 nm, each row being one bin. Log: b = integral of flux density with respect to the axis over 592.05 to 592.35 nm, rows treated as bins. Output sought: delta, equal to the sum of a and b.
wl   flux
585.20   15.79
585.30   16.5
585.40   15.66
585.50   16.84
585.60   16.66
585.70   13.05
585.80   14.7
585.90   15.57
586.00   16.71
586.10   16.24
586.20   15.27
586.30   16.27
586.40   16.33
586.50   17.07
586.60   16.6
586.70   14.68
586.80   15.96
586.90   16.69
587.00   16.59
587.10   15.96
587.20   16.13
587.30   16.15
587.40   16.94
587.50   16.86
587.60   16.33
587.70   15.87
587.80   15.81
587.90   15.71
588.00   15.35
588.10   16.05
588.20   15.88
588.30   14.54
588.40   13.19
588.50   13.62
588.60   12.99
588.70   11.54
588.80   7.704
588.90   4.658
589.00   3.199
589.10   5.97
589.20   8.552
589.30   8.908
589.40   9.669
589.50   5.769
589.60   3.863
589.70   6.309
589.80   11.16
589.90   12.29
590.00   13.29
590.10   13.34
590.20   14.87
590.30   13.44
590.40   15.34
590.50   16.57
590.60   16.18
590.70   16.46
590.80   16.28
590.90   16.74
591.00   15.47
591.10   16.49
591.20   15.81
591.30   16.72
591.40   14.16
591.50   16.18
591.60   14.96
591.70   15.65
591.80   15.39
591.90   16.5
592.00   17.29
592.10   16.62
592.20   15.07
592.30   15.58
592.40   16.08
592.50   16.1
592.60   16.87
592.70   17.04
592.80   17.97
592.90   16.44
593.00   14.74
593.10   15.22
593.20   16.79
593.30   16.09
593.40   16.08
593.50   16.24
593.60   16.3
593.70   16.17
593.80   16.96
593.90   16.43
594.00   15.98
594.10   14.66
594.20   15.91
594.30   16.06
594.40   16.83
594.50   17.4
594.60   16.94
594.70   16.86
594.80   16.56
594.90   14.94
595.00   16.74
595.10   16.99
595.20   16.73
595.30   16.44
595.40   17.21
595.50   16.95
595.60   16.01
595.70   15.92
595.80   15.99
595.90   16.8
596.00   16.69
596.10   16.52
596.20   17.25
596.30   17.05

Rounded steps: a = 5.04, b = 4.73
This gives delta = 9.76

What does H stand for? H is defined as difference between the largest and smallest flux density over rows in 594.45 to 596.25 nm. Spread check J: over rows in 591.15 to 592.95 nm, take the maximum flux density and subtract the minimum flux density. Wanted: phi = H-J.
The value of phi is -1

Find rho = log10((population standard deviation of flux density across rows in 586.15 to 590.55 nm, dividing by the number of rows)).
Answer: 0.60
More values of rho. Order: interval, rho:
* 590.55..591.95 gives -0.15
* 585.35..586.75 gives 0.03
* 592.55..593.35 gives -0.01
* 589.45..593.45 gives 0.48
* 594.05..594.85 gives -0.10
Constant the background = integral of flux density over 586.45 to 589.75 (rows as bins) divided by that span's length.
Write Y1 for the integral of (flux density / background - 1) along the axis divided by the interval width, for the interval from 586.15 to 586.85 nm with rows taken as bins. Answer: 0.256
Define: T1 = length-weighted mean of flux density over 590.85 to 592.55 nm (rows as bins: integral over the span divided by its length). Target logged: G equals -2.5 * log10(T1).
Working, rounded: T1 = 15.9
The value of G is -3.01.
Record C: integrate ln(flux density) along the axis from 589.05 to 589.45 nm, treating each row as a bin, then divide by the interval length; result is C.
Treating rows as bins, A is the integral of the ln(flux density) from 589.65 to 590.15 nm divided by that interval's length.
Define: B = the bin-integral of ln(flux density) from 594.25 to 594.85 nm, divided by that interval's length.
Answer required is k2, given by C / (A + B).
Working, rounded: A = 2.39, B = 2.82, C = 2.10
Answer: 0.403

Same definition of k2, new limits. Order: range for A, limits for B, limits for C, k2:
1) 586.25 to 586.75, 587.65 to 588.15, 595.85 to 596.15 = 0.508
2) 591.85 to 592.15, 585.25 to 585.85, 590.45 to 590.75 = 0.503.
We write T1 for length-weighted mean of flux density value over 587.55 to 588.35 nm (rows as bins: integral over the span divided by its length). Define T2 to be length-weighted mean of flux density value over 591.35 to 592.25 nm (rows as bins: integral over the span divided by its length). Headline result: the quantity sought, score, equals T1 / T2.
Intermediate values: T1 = 15.7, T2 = 15.8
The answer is 1.00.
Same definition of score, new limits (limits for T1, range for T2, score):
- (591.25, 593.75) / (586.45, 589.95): 1.27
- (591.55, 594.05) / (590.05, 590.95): 1.05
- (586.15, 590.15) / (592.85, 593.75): 0.81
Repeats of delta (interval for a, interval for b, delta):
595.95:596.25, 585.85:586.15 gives 9.90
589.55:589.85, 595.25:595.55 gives 7.19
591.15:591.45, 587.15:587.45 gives 9.59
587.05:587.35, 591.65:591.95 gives 9.58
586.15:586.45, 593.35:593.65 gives 9.65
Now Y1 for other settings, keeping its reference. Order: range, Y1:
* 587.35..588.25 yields 0.261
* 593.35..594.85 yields 0.282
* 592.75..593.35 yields 0.270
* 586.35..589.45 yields 0.065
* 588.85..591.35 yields -0.068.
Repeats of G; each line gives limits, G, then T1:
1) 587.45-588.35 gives -3.00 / 15.8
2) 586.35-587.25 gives -3.03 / 16.2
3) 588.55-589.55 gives -2.24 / 7.9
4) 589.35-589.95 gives -2.28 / 8.2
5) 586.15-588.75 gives -2.98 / 15.6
